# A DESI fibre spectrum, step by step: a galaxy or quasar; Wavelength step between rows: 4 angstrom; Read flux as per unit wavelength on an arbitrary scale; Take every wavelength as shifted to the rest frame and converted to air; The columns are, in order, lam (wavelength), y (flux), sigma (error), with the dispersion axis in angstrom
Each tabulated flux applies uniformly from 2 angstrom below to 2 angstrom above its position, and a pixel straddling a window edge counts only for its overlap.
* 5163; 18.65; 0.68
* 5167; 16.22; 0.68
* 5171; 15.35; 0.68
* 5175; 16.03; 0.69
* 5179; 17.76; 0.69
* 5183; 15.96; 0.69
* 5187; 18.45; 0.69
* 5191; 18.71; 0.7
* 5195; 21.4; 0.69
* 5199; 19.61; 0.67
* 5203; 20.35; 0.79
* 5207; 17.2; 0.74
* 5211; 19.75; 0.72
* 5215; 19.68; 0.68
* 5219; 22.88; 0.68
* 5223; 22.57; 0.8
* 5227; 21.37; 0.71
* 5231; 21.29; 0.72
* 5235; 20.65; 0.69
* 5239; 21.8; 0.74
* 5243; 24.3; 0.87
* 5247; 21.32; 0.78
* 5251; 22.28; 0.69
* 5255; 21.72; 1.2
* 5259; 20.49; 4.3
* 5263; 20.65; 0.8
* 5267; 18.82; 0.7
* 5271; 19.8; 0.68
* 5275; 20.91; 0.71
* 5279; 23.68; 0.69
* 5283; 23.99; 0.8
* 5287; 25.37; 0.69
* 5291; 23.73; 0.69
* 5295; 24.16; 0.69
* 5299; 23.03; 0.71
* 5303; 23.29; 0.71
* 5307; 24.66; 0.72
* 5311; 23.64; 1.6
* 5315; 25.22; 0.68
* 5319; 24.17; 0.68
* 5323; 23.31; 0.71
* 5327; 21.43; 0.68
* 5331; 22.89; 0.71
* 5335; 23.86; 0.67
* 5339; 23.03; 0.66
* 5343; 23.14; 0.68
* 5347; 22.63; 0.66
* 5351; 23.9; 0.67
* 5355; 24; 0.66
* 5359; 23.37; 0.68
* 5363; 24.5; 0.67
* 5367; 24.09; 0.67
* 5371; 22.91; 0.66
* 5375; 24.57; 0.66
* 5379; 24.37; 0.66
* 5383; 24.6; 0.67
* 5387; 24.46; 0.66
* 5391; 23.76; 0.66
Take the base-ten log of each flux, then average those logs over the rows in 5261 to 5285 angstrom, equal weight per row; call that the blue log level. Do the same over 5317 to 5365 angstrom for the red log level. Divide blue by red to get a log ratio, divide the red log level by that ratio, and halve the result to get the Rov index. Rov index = 0.705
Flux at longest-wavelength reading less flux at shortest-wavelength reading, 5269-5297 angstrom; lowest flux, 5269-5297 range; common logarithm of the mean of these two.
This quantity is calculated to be 1.08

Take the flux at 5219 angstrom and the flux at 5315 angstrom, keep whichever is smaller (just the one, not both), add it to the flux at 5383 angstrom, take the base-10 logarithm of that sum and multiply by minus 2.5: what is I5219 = -4.19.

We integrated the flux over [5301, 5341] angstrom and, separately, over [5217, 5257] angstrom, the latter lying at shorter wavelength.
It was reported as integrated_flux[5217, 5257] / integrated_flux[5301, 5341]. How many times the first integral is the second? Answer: 0.93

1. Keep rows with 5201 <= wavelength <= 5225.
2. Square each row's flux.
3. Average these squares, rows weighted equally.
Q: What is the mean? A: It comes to 420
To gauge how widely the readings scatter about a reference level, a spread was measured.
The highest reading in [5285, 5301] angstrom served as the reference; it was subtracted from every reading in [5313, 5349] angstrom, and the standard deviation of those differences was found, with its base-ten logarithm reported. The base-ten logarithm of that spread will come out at 0.0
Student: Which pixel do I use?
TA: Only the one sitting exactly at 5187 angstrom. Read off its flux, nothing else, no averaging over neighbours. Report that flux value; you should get 18.45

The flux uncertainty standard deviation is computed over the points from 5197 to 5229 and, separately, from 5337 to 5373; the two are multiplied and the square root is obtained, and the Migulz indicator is 0.02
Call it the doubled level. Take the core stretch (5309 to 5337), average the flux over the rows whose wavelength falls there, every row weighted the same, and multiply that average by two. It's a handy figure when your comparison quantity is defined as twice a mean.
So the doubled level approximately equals 47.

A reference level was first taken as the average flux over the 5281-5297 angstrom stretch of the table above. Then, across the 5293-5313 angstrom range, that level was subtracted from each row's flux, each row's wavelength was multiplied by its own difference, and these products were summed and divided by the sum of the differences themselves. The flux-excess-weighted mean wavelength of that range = 5302.2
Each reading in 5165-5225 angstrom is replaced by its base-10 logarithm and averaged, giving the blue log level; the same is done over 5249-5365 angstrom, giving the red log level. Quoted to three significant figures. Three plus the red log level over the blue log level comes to 4.07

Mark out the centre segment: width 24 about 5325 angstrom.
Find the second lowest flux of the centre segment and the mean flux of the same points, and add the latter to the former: 46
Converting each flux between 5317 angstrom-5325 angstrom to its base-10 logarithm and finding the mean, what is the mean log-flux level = 1.38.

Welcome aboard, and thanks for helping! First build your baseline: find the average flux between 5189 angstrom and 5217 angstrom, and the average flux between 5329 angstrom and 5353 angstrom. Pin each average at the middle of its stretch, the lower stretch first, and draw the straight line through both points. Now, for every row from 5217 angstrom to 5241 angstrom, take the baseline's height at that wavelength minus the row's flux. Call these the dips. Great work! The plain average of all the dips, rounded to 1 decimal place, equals -1.5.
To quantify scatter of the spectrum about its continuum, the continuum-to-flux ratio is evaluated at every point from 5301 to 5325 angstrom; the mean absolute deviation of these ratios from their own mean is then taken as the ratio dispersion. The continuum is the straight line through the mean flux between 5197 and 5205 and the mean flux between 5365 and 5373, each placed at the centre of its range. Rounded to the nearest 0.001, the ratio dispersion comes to 0.024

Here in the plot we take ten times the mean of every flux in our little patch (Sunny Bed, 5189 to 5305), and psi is 215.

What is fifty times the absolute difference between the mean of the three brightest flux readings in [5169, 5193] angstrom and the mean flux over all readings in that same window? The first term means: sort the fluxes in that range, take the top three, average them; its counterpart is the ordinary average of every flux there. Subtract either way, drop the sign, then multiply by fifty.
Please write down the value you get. 63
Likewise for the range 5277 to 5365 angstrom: 70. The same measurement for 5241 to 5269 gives 70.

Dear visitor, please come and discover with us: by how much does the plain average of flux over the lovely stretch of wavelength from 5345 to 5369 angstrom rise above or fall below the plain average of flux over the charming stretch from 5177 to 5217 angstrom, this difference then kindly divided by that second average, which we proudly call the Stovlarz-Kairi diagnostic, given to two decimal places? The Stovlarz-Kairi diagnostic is 0.26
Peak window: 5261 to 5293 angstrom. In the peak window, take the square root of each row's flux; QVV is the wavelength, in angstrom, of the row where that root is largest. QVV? 5287 angstrom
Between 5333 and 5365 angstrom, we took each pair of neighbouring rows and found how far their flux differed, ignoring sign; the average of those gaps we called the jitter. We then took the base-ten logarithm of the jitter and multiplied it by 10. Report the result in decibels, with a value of -2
